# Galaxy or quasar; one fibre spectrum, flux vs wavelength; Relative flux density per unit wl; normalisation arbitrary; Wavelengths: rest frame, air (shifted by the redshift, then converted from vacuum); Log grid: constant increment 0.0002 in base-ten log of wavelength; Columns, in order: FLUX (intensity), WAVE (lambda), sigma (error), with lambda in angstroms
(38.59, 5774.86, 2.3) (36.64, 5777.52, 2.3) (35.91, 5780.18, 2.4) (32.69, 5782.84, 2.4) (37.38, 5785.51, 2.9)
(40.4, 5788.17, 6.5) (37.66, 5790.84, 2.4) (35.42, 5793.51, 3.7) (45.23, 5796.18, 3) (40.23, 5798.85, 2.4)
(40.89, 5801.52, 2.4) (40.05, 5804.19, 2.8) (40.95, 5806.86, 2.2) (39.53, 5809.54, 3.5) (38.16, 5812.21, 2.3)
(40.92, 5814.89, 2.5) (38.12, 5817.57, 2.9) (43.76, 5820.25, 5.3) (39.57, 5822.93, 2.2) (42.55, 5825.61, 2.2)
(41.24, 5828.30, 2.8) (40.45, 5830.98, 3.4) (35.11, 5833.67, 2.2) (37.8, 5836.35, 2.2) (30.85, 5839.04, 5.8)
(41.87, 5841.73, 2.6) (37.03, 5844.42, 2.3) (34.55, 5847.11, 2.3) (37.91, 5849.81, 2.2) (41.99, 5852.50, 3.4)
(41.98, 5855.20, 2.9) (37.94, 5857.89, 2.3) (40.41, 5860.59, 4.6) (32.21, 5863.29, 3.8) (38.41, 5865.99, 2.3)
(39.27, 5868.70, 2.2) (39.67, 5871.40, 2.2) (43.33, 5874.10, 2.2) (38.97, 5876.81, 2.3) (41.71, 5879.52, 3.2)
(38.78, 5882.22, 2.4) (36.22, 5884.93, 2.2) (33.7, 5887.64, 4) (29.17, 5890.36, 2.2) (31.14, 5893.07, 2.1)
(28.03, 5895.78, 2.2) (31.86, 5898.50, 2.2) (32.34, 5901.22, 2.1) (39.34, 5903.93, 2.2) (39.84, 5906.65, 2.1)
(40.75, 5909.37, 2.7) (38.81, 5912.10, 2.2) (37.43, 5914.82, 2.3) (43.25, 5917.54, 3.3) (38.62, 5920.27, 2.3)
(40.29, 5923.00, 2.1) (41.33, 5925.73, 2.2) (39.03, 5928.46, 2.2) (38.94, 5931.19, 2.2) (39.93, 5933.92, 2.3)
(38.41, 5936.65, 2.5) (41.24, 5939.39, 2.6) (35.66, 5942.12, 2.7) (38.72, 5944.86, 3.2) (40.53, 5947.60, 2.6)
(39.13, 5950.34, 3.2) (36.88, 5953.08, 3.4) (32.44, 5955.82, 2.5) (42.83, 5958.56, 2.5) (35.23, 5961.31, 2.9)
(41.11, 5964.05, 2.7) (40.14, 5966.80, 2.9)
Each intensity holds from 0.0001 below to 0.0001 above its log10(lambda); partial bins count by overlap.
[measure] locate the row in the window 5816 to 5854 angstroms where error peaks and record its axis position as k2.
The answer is 5839.04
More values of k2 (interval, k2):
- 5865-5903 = 5887.64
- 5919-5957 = 5953.08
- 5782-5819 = 5788.17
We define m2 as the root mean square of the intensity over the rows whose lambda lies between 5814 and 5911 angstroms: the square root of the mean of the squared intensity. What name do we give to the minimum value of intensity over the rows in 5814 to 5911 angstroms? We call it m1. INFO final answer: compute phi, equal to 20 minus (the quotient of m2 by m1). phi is 18.6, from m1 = 28.03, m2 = 38.0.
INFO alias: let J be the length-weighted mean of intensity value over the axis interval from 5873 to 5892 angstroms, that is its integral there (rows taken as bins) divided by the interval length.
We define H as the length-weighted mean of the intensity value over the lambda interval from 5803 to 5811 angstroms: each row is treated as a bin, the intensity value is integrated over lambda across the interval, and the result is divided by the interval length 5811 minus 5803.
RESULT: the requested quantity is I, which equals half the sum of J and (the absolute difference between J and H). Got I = 20.1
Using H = 40.2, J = 37.2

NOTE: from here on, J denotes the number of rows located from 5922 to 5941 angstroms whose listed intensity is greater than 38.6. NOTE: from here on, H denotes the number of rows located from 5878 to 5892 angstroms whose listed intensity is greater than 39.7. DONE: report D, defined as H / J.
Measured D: 0.2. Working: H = 1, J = 6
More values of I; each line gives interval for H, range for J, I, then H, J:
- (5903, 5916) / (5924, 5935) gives 20.2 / 39.2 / 39.8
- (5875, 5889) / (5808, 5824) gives 21.0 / 38.0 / 40.0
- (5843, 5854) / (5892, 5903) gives 19.0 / 37.9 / 31.2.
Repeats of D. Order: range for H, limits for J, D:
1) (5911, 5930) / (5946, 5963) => 1.0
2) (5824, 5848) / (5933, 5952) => 0.8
